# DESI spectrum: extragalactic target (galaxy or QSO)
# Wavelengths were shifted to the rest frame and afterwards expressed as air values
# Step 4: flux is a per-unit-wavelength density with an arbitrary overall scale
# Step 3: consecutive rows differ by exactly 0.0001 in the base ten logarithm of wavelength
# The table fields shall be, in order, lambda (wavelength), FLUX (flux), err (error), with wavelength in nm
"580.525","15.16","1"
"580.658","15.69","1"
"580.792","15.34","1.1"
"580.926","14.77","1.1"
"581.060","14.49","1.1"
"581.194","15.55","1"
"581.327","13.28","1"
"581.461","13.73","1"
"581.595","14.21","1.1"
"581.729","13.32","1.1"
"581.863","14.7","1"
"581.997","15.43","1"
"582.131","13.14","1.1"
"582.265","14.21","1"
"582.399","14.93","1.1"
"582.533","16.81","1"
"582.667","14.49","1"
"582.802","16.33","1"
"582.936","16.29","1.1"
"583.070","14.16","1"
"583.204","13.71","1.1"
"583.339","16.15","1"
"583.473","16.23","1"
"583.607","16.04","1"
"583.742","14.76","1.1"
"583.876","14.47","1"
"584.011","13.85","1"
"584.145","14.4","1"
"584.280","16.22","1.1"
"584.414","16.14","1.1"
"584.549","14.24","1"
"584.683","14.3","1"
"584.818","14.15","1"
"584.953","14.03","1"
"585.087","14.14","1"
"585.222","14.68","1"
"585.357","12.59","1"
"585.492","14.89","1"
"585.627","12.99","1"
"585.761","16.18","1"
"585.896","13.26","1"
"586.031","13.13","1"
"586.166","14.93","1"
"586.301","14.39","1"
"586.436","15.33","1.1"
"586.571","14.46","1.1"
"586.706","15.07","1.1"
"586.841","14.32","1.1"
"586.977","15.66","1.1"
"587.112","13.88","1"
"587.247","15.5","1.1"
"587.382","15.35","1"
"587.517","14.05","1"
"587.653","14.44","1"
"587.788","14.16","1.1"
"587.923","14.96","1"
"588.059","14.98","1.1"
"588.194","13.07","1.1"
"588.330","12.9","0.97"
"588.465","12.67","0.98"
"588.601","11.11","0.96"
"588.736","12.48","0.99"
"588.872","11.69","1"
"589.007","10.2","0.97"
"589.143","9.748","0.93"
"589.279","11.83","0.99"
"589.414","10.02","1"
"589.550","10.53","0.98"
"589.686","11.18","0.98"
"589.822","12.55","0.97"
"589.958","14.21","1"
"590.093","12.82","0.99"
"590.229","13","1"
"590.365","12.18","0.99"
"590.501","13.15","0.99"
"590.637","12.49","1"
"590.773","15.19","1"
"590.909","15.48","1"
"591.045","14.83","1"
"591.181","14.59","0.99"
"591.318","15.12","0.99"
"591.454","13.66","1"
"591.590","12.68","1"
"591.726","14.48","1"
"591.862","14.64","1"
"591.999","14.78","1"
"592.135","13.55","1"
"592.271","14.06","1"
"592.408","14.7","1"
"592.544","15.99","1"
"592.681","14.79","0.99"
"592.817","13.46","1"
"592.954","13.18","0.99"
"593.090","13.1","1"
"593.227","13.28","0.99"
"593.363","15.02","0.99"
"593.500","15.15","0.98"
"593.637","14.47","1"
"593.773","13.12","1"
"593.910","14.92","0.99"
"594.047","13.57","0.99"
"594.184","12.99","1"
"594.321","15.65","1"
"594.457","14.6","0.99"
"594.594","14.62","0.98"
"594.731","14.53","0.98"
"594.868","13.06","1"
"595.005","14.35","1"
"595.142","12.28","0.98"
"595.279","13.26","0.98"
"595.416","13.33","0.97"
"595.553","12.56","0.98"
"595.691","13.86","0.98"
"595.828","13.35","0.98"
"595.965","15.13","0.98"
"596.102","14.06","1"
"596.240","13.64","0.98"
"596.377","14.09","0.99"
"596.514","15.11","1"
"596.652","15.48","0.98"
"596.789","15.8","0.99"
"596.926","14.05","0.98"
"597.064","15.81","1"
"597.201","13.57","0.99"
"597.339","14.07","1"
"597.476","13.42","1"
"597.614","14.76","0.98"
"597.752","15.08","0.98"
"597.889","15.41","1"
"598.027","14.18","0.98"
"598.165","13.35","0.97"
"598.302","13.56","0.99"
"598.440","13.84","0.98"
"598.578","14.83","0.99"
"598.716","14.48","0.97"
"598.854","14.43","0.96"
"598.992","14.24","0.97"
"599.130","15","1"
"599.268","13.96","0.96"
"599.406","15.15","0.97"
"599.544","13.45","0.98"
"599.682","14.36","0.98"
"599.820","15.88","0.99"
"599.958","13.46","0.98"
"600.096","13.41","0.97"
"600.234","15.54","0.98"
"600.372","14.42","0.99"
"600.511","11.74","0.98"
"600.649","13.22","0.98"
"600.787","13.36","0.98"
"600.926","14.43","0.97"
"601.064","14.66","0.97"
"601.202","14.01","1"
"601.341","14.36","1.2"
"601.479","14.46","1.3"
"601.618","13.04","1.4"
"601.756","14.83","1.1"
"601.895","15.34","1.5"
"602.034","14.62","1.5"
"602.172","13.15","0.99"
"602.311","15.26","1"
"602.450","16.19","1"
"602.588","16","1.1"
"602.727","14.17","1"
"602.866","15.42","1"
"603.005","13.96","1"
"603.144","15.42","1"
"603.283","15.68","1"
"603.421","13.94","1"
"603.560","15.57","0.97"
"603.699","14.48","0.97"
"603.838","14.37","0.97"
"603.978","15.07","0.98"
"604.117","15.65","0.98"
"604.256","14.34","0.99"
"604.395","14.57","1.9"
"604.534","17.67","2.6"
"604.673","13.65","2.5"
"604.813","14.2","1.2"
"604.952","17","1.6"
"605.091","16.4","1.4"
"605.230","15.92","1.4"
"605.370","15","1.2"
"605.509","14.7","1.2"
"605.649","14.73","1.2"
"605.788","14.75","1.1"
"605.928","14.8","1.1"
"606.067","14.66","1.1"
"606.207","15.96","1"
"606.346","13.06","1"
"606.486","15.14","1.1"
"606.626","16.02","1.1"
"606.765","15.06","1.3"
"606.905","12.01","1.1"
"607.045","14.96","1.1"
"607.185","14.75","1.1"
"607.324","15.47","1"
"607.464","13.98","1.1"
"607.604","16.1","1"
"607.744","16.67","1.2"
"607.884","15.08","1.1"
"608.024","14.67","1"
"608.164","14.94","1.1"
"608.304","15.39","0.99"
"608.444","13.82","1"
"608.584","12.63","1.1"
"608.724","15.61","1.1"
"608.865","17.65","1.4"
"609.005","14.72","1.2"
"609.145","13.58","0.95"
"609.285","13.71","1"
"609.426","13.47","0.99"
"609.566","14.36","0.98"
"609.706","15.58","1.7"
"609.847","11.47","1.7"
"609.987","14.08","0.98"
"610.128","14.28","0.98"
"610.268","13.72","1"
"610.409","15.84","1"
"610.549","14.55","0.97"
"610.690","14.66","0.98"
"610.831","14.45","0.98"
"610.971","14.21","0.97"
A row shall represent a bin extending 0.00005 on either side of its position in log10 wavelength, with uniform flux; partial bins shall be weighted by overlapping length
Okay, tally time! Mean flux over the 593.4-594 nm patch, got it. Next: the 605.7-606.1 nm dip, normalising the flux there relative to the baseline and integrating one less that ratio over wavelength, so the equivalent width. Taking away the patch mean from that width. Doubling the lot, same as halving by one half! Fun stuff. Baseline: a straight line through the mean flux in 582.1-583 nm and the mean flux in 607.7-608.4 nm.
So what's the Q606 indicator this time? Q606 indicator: -28.8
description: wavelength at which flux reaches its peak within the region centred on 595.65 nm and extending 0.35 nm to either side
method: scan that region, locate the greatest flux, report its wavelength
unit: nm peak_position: 595.965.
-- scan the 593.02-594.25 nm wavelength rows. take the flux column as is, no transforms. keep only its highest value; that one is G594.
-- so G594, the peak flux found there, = 15.15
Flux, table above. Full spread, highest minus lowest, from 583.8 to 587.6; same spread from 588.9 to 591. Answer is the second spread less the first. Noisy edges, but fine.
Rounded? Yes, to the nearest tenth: 2.1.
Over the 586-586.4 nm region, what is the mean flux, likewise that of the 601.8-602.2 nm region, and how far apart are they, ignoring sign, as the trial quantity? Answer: 0.2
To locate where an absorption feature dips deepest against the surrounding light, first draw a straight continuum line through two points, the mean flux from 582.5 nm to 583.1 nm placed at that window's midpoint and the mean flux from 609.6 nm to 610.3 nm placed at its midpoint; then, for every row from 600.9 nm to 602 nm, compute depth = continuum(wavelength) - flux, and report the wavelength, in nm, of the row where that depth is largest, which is 601.618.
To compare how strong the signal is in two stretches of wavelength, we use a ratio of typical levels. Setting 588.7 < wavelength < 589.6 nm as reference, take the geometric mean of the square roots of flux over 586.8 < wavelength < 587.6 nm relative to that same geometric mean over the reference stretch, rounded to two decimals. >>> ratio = 1.17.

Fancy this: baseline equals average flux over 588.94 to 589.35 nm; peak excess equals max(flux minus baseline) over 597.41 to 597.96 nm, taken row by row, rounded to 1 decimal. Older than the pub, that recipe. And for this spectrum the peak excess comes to 4.8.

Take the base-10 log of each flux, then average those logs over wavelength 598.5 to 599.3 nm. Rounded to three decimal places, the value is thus 1.161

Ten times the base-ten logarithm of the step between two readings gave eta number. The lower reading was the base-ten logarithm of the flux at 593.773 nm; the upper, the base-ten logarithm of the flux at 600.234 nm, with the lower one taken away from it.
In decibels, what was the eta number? -11.3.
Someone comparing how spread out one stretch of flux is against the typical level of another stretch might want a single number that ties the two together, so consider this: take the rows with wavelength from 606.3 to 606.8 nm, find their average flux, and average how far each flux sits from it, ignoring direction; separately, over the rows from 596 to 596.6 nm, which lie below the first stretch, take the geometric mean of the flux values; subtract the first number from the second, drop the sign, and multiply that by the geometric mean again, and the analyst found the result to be 190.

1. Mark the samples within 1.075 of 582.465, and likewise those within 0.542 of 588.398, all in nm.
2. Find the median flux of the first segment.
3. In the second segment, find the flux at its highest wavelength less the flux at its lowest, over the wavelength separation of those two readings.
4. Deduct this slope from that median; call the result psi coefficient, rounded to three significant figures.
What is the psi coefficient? 18.0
